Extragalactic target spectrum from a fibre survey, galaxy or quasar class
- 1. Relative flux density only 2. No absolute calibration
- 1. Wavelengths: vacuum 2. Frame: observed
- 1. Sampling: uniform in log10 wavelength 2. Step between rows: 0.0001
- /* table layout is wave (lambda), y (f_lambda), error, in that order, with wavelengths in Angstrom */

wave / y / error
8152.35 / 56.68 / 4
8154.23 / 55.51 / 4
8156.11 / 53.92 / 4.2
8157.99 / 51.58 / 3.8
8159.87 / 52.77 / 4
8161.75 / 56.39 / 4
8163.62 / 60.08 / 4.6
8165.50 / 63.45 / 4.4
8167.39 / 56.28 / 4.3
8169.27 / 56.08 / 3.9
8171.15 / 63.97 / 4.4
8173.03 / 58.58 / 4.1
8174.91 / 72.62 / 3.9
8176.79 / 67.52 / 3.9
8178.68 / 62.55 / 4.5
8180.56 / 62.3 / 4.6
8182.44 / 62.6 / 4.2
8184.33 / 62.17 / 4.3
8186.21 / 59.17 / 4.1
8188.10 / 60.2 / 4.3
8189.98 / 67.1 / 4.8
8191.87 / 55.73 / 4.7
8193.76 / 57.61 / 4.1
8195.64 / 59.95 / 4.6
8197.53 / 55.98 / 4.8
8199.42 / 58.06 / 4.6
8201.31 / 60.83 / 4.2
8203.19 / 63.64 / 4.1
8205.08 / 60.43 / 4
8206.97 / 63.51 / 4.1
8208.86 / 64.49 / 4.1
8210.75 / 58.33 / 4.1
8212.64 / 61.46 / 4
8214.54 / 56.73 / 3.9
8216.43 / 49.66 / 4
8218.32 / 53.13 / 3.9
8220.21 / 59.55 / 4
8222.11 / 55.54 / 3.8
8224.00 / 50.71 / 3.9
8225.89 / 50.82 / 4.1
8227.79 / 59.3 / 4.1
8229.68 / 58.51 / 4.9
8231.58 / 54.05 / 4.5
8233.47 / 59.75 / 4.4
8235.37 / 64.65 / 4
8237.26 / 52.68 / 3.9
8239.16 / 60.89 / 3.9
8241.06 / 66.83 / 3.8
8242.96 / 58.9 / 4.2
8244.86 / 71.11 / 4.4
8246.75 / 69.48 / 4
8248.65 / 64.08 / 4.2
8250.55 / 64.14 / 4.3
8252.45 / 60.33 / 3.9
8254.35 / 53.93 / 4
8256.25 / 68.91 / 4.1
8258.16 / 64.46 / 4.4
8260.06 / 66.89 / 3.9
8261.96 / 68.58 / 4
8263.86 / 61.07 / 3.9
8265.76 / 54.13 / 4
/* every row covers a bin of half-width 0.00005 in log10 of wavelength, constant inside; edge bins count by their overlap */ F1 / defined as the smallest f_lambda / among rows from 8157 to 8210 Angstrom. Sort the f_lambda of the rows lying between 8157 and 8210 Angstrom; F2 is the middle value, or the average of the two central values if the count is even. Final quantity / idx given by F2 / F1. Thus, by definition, 1.17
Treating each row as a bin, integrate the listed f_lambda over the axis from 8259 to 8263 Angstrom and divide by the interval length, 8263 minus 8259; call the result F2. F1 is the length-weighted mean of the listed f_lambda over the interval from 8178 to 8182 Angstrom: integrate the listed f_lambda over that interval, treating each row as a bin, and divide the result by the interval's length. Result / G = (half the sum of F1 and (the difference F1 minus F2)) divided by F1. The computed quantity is 0.46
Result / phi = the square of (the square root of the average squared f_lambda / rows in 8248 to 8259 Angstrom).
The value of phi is 3945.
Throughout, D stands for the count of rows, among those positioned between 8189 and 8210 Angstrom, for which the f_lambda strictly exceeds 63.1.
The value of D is 4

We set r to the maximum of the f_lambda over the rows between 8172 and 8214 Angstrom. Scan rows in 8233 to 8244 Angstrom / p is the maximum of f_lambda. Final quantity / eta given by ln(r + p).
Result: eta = 4.94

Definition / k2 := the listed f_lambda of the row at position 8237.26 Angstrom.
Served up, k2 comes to 52.68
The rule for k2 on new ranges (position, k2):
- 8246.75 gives 69.48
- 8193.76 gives 57.61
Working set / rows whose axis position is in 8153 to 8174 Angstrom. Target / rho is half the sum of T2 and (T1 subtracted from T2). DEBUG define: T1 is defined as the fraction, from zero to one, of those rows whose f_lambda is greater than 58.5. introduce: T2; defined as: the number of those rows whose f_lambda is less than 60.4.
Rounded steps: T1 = 0.4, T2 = 9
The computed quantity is 9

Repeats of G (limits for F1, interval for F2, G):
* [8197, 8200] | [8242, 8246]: 0.43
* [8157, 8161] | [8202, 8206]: 0.41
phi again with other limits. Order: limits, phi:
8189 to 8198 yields 3531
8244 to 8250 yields 4663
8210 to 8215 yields 3466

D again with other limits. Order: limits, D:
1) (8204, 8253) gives 8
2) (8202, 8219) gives 3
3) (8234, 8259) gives 8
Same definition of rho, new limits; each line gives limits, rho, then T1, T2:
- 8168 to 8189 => 4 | 0.9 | 4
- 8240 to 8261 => 3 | 0.9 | 3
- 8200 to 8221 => 5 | 0.6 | 5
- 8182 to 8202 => 7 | 0.6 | 7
